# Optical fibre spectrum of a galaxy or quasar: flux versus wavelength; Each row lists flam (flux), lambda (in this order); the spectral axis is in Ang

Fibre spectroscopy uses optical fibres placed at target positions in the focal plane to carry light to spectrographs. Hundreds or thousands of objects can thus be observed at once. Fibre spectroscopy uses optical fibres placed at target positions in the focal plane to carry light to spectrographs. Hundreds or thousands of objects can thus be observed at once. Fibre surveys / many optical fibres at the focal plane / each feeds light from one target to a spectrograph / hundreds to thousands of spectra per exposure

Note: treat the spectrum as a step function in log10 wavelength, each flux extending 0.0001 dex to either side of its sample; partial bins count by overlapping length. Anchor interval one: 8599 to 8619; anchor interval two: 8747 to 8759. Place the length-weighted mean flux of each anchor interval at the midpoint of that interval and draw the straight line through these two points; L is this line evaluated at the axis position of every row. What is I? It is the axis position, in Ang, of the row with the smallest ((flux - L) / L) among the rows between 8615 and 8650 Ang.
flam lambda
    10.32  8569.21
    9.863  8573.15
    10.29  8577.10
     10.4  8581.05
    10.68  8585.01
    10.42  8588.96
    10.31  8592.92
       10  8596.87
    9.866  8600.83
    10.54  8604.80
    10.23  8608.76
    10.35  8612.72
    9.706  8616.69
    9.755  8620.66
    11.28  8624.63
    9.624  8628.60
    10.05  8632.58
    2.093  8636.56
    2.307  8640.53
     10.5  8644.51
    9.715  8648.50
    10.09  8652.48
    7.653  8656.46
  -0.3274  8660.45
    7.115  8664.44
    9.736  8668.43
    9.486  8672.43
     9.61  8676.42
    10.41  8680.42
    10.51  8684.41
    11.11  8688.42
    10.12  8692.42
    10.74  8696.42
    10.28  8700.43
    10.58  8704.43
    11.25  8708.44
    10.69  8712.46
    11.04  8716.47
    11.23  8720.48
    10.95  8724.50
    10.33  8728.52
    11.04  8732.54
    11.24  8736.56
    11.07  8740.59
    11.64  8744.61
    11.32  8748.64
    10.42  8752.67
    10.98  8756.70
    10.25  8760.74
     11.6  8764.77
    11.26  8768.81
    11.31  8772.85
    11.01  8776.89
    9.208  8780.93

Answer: 8636.56 Ang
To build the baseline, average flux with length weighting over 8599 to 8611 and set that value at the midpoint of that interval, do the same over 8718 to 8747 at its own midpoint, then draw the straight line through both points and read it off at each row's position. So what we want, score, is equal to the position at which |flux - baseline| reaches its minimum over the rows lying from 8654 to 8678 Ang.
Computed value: 8668.43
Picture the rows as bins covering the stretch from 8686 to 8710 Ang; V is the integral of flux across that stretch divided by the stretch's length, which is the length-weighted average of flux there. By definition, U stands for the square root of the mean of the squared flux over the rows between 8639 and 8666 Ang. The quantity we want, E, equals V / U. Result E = 1.38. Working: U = 7.8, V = 10.7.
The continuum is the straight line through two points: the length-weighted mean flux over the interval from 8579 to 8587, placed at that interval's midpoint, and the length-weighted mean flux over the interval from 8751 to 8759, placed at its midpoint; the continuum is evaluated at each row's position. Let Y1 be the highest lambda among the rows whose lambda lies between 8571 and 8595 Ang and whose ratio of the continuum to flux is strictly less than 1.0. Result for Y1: 8585.01 Ang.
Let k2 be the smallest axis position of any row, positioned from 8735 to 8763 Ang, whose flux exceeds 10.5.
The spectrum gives 8736.56 Ang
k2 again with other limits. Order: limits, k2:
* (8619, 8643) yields 8624.63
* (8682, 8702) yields 8684.41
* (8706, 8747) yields 8708.44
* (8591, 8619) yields 8604.80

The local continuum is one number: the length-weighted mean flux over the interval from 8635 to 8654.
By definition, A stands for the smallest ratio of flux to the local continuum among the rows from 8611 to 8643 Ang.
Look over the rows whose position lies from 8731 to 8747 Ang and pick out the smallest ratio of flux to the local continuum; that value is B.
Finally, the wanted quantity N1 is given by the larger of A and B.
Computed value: 1.58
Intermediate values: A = 0.3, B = 1.58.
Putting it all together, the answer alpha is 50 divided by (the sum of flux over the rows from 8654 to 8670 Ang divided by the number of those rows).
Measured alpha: 8.27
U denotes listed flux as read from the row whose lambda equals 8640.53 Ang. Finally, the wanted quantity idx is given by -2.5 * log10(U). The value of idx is -0.91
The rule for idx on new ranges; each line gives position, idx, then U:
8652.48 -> -2.51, 10.09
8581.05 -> -2.54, 10.4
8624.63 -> -2.63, 11.28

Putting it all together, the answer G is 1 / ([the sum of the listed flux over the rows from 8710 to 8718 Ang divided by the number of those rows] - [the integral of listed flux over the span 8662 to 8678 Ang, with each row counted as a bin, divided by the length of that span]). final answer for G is 0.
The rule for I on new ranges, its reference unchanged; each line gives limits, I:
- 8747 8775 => 8760.74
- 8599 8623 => 8616.69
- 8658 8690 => 8660.45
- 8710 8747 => 8728.52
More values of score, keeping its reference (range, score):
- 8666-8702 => 8696.42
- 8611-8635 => 8612.72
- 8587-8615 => 8608.76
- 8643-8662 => 8644.51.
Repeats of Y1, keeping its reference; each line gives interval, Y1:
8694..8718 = 8716.47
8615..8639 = 8624.63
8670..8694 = 8688.42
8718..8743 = 8740.59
